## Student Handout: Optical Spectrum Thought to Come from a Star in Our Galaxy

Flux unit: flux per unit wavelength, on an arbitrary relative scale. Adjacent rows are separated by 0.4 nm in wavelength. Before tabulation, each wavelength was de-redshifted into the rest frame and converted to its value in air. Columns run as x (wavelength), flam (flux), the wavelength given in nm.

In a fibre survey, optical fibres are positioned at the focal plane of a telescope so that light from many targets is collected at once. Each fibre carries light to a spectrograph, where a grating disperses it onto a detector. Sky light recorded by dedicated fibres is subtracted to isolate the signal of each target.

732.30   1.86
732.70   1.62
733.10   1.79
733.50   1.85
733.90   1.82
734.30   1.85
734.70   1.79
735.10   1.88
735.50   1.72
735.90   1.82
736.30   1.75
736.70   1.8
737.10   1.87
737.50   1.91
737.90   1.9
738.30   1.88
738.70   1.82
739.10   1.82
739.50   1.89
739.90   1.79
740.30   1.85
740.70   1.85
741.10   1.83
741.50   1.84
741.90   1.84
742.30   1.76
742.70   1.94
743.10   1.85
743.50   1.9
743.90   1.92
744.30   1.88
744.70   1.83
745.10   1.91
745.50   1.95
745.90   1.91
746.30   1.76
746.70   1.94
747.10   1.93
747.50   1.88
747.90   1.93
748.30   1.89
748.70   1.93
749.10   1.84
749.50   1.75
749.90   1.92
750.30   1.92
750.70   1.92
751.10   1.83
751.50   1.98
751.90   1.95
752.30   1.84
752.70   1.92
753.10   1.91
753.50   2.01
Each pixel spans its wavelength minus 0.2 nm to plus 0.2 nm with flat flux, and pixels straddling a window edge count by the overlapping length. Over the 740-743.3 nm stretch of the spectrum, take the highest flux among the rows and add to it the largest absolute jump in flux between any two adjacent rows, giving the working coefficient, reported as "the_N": 2.12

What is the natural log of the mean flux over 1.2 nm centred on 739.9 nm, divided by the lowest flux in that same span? 0.029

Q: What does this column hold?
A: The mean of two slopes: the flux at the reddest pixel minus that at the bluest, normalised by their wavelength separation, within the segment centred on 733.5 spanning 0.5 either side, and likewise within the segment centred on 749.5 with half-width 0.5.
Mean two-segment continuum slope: 0.07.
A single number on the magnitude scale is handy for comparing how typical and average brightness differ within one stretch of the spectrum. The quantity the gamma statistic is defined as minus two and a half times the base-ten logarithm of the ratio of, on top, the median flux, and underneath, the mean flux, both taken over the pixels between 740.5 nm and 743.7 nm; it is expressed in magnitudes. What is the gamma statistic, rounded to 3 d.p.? 0.004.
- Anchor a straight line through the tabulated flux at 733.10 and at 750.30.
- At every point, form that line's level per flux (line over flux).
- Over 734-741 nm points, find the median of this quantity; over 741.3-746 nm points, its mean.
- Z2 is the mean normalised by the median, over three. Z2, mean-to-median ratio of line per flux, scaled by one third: 0.333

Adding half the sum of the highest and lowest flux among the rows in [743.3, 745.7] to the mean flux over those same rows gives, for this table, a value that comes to 3.79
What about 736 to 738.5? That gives 3.68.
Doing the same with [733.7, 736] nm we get 3.61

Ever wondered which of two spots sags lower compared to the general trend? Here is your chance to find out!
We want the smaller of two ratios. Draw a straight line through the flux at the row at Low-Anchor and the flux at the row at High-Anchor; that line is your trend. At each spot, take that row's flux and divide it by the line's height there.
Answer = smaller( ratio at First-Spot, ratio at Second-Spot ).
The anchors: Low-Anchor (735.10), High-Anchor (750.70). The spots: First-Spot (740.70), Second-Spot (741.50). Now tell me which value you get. 0.97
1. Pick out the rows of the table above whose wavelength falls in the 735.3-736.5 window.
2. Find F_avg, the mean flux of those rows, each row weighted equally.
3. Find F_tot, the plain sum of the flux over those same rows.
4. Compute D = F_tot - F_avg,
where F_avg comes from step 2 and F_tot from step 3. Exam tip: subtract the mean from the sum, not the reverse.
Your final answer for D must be 3.53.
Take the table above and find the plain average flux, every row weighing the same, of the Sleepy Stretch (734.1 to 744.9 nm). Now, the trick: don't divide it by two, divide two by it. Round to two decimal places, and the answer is 1.08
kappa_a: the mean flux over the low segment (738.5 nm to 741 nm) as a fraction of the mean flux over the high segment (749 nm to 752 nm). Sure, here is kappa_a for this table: 0.972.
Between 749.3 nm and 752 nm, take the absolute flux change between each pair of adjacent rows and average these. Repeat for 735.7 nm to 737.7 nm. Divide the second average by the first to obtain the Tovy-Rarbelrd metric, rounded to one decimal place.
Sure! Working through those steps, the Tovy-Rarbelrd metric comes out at 0.8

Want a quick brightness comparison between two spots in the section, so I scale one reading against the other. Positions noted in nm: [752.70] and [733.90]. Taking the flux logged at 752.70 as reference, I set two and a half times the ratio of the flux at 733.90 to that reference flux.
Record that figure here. 2.37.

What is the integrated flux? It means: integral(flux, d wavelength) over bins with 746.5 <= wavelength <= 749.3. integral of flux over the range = 5.3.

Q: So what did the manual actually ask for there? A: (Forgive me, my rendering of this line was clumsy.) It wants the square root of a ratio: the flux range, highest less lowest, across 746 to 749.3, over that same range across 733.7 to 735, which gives 1.7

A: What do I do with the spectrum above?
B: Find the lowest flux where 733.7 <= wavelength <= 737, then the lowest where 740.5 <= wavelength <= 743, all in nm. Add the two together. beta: 3.48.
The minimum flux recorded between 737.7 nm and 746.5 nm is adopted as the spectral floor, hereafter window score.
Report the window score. 1.76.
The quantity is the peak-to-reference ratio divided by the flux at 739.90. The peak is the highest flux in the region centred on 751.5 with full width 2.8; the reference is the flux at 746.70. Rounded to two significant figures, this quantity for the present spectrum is 0.57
